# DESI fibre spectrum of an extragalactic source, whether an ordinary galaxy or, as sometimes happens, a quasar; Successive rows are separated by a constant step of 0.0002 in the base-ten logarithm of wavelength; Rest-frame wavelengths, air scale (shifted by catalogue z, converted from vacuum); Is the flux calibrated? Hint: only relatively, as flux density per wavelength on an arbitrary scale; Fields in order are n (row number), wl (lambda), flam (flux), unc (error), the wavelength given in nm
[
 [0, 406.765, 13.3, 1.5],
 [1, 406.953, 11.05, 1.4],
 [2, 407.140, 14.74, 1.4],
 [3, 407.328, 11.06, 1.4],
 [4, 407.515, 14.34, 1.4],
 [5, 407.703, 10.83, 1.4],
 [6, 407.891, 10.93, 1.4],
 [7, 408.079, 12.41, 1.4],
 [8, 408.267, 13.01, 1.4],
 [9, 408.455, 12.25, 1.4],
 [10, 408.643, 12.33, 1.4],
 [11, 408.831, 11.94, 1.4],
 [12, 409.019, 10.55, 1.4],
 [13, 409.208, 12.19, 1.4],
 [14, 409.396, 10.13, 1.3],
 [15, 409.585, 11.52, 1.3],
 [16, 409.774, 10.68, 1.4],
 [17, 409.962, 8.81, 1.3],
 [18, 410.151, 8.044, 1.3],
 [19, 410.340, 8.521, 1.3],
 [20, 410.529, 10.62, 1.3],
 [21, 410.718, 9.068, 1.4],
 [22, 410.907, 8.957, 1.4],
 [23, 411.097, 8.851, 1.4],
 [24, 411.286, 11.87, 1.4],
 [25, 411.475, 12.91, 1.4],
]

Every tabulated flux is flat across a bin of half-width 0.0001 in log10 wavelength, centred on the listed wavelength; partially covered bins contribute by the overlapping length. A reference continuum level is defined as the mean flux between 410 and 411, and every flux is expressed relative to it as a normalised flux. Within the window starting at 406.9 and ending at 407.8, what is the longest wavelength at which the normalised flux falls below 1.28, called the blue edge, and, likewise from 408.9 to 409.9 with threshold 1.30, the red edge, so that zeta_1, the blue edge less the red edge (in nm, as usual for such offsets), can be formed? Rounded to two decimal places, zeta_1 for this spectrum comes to -2.07 nm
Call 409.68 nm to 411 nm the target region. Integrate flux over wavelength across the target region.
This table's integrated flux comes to 12.2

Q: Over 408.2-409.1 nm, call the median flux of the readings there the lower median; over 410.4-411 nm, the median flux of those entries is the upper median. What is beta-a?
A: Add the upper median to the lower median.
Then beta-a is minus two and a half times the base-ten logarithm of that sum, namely -3.32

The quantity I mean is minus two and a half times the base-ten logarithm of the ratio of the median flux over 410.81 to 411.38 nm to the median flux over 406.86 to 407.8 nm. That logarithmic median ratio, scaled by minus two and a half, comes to 0.23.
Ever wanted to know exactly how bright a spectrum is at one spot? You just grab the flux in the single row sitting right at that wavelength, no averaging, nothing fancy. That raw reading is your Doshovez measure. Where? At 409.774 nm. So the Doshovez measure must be 10.68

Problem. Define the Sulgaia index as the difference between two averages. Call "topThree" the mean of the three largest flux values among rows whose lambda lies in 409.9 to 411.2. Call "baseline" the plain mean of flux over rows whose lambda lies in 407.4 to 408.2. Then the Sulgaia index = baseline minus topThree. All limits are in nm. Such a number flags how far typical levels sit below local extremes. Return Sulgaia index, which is 2.6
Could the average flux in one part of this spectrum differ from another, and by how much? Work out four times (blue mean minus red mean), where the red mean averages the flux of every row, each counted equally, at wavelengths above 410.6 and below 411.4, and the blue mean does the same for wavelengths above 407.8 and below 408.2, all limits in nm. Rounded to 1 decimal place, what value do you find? 7.9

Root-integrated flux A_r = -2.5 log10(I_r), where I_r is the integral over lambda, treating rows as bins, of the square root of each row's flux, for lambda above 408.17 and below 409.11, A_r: -1.28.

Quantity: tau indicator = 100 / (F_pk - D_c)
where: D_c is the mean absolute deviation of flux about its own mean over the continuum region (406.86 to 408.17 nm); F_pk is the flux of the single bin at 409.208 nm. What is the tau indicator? 9.3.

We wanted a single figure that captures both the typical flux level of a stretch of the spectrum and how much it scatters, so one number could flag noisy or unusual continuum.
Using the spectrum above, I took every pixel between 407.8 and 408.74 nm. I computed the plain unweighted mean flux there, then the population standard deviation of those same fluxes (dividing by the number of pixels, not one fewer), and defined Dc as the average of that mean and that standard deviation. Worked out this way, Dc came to 6.4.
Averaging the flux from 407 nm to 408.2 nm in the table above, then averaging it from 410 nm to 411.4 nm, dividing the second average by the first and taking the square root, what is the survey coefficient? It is 0.87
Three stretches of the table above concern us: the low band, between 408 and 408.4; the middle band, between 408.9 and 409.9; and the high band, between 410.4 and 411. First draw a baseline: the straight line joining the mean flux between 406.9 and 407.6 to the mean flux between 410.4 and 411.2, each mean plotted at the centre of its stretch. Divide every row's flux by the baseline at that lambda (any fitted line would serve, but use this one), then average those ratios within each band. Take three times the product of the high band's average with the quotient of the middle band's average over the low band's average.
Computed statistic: 2.9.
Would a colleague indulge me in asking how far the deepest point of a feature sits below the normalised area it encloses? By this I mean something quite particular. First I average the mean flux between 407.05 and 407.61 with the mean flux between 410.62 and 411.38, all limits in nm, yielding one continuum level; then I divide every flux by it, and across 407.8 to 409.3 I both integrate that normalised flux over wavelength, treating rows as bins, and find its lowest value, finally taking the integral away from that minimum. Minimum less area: -0.6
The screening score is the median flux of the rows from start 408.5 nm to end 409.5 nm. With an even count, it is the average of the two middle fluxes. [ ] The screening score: 11.9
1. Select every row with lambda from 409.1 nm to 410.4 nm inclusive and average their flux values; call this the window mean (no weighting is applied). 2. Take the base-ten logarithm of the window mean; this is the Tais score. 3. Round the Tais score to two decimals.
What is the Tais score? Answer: 1.00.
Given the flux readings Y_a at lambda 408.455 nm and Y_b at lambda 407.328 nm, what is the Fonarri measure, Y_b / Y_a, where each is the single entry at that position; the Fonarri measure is 0.90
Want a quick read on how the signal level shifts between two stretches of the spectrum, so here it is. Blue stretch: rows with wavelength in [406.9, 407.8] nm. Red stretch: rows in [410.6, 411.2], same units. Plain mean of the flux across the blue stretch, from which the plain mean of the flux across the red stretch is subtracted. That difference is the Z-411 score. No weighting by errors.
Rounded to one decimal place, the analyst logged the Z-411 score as 3.4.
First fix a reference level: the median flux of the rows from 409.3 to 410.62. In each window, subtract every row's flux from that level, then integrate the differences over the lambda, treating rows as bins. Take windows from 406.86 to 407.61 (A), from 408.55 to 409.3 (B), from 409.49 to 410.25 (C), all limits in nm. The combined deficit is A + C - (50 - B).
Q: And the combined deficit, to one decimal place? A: -52.9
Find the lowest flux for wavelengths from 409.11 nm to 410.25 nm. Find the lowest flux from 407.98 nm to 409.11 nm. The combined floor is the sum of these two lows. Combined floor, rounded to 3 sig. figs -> 18.6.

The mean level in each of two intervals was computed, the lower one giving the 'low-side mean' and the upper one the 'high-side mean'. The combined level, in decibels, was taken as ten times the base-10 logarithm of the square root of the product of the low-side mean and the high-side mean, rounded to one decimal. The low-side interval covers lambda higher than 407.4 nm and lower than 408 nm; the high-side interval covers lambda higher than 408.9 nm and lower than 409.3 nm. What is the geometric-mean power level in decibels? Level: 10.7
